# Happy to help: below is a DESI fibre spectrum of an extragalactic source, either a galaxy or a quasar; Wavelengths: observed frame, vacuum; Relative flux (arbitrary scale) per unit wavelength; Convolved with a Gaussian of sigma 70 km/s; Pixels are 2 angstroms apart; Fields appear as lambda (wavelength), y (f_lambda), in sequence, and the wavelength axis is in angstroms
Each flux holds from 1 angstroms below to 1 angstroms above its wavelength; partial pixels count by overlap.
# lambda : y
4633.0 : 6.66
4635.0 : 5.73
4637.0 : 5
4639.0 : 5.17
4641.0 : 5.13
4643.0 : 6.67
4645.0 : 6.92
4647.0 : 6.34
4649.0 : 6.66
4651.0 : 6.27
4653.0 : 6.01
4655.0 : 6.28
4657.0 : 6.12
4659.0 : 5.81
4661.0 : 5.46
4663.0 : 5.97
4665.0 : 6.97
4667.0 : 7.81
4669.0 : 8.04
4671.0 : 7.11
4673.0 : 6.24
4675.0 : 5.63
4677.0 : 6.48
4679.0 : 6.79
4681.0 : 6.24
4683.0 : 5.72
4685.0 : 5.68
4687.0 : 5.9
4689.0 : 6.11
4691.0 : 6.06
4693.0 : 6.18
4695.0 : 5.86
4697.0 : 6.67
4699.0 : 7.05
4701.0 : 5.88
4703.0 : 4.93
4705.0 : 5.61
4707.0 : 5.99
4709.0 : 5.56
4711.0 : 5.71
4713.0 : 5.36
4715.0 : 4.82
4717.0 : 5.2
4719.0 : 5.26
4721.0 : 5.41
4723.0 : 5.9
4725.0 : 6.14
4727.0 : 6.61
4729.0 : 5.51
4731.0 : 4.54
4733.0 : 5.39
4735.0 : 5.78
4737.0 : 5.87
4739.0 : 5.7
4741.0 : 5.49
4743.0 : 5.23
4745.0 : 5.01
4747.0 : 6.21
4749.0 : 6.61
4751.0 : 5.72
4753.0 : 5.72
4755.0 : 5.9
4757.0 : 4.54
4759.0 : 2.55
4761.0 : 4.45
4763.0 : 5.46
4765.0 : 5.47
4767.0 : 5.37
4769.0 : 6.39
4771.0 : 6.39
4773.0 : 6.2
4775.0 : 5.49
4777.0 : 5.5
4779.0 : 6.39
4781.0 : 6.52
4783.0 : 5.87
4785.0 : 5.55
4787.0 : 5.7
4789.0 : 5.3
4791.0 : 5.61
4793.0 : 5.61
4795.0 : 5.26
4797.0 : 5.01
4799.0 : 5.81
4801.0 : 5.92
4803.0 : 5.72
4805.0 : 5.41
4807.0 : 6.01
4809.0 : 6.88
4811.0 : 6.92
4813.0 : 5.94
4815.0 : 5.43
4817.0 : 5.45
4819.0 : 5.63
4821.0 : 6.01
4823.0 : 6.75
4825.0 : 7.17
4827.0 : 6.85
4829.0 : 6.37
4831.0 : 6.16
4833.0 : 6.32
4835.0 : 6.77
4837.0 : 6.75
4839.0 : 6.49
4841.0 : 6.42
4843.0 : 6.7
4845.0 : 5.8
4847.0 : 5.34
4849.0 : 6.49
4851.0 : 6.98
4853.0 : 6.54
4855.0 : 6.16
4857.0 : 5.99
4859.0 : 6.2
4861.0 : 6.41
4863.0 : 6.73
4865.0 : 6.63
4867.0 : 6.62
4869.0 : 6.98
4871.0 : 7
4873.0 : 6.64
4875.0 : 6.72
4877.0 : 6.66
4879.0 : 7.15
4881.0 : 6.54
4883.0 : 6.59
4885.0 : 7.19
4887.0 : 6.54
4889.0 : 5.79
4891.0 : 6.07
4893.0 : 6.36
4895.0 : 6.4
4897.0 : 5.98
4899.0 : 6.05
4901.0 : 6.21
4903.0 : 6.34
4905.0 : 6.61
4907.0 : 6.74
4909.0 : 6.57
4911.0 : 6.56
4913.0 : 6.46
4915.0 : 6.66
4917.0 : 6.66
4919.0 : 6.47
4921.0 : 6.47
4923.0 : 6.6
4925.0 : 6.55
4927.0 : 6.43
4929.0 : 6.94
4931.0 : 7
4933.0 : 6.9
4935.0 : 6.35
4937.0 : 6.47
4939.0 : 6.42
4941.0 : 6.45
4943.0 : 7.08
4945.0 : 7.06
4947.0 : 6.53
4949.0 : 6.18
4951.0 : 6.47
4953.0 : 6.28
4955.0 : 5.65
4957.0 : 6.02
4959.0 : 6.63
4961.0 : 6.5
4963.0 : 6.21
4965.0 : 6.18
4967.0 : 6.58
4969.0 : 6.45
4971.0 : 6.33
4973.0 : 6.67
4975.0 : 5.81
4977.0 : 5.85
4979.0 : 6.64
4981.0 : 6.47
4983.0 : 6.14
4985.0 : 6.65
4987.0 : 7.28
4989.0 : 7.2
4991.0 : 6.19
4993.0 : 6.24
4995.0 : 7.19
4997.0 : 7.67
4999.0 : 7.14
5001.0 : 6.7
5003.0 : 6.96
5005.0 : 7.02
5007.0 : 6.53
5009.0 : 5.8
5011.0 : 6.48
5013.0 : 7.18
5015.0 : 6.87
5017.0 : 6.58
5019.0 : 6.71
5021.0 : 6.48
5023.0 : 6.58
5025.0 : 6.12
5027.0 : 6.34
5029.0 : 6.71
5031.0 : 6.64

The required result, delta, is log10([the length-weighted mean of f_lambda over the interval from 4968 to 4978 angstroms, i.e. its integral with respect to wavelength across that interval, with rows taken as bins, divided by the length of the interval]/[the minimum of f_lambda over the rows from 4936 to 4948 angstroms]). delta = -0.01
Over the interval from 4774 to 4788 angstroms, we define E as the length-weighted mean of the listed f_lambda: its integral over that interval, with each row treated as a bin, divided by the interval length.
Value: 5.86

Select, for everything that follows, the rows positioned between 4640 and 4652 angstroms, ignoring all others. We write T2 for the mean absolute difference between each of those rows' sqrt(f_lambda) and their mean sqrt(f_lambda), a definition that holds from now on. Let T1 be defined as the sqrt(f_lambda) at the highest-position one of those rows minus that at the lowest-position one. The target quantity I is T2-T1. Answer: -0.15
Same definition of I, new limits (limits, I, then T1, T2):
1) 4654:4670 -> -0.18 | 0.33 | 0.15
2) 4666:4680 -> 0.32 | -0.19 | 0.13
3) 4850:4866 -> 0.12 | -0.07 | 0.05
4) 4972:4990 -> -0.02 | 0.10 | 0.08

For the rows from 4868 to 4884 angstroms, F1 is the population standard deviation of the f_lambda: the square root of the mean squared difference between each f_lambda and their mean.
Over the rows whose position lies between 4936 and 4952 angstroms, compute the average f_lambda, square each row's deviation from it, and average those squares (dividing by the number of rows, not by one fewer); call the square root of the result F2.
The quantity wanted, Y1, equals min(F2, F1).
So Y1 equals 0.21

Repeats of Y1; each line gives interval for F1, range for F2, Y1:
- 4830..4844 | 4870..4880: 0.20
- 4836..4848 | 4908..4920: 0.08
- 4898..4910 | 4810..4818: 0.24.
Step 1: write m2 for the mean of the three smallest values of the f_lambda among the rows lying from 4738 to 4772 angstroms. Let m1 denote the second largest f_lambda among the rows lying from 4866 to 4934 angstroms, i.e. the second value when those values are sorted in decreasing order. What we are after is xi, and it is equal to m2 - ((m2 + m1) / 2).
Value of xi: -1.65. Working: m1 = 7.15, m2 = 3.8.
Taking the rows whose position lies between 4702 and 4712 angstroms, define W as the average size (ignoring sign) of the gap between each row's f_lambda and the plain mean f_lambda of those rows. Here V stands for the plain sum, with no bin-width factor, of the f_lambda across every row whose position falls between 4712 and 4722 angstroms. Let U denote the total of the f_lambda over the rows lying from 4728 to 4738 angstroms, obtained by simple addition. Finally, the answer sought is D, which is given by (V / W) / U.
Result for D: 3.8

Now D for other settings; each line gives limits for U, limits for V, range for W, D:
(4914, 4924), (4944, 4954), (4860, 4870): 6.8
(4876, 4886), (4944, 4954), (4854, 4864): 4.4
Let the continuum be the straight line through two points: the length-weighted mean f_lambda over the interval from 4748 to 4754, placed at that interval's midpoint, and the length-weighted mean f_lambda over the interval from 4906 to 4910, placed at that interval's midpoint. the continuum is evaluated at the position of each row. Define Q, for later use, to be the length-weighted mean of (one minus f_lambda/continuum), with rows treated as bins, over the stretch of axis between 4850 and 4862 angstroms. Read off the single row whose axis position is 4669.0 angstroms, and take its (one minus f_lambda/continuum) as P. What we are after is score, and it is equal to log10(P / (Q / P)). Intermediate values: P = -0.41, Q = 0.010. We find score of 1.2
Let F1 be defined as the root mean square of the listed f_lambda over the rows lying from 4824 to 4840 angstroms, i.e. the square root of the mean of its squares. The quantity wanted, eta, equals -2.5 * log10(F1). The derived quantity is -2.05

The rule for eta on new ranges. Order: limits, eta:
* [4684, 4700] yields -1.98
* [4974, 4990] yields -2.04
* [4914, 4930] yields -2.05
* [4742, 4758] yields -1.88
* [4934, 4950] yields -2.04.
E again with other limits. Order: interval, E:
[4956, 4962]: 6.38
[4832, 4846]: 6.46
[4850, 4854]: 6.76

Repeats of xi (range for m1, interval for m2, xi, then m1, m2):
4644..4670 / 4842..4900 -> -1.08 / 7.81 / 5.6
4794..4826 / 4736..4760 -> -1.44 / 6.92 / 4.0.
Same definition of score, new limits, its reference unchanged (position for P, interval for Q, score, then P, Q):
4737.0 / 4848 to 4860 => -1.5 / 0.02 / 0.006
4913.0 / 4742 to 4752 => -1.6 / 0.03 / 0.041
